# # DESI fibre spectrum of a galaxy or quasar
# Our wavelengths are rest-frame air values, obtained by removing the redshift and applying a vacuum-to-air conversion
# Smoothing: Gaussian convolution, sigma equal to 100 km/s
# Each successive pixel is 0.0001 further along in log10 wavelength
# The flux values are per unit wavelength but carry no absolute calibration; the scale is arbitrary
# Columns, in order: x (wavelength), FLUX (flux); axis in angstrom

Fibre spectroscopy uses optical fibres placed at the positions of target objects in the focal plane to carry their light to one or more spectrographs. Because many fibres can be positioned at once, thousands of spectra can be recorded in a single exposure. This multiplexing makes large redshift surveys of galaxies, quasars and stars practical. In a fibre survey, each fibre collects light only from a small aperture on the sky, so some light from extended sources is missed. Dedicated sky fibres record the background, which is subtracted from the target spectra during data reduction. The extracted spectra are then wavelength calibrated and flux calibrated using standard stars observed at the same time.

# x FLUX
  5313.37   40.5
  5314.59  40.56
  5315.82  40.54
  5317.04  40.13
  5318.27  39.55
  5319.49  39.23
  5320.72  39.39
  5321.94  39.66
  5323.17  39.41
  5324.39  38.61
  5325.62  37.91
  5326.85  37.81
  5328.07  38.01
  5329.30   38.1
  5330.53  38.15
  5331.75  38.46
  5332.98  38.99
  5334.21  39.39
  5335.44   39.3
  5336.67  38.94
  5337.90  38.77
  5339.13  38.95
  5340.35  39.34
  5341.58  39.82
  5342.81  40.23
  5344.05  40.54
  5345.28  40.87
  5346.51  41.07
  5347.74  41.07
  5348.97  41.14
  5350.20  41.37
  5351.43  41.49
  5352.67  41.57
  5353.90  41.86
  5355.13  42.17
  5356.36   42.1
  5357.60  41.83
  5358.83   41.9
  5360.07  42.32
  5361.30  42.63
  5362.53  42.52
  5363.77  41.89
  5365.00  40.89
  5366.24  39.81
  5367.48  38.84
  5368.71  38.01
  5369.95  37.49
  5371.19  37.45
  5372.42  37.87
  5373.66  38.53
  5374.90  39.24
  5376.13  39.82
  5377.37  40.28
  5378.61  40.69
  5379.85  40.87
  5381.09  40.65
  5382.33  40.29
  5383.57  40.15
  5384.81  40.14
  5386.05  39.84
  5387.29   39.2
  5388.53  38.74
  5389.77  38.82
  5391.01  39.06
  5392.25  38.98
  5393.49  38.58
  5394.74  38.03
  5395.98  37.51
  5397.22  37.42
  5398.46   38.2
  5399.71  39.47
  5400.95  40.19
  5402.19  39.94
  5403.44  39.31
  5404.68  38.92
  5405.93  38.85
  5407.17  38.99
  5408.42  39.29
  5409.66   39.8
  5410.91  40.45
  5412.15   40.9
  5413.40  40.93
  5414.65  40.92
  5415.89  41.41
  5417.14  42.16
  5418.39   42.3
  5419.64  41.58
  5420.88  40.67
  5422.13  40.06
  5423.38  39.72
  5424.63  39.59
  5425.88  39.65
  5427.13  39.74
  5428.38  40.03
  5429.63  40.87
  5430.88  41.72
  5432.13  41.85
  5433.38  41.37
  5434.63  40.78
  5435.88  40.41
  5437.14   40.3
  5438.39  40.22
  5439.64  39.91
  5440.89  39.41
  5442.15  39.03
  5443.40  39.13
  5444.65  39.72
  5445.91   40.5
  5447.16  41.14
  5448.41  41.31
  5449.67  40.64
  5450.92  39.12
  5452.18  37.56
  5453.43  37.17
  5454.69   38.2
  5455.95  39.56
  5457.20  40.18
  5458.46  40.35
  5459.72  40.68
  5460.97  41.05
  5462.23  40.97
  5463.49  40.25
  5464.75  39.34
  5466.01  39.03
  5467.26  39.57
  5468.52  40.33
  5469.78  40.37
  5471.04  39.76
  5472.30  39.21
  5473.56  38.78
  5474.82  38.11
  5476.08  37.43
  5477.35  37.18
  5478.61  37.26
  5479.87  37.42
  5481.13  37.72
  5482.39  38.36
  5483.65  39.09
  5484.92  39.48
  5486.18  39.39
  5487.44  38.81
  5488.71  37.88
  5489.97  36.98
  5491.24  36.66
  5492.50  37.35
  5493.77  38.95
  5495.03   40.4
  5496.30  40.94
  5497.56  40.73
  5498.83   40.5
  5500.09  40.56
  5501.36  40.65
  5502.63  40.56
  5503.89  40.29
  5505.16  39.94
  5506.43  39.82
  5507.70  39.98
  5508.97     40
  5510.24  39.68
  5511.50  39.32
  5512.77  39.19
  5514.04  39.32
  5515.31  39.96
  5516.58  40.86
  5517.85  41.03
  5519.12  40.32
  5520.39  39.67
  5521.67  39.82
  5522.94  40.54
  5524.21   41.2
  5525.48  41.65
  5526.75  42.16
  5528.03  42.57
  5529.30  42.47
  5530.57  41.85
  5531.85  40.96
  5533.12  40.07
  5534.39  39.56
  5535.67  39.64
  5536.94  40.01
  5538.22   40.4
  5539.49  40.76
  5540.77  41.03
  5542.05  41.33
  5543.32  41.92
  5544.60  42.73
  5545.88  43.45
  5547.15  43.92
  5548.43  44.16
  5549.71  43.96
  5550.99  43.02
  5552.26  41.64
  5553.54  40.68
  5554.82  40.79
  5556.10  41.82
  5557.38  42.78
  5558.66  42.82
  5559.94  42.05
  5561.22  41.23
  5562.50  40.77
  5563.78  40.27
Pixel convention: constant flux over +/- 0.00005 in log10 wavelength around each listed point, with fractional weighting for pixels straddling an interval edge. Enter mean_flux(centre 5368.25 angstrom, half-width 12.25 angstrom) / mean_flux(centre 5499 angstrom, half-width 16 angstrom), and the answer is 1.02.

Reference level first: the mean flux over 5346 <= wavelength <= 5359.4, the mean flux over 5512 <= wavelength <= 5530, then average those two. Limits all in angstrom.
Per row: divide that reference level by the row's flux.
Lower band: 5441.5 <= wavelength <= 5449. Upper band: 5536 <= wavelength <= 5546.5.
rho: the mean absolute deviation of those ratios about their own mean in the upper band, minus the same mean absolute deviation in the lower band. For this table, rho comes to 0.001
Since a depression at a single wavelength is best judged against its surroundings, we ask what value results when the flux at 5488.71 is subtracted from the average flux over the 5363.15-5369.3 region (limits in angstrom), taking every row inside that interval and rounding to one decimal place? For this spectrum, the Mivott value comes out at 2.0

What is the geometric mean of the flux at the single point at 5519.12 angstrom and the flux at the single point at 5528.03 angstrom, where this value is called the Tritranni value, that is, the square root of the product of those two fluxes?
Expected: 41.4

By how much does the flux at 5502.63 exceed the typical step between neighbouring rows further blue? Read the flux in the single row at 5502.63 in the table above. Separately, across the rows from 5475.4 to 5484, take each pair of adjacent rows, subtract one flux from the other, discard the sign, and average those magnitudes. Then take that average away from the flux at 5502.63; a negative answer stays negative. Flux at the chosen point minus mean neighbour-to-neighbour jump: 40.2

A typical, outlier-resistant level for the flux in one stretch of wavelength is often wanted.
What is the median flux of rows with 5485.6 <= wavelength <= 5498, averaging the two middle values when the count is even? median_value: 38.9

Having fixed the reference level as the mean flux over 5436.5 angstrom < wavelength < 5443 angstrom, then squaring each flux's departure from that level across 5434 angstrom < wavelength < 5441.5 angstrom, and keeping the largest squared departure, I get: 1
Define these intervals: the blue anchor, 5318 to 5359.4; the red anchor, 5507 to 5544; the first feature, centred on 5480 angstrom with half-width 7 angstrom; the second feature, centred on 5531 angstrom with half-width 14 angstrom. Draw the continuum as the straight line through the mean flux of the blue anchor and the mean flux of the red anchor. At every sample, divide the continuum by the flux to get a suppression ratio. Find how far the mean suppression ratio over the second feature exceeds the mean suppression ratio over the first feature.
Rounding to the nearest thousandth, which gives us -0.067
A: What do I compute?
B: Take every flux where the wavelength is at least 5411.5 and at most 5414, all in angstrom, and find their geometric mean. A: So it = 40.9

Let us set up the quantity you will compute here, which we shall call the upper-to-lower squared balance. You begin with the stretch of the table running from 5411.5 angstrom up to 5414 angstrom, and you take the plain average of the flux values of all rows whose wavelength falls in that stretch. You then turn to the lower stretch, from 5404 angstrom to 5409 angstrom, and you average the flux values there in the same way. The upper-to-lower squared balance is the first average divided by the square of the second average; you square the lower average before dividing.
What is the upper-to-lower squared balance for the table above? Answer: 0.0269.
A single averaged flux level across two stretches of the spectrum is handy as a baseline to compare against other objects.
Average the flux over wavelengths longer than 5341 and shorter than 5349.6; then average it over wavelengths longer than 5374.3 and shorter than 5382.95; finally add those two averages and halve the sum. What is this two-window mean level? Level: 40.5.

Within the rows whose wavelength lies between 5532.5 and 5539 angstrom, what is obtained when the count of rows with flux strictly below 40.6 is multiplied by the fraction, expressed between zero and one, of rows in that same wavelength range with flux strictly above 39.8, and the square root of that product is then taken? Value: 1.7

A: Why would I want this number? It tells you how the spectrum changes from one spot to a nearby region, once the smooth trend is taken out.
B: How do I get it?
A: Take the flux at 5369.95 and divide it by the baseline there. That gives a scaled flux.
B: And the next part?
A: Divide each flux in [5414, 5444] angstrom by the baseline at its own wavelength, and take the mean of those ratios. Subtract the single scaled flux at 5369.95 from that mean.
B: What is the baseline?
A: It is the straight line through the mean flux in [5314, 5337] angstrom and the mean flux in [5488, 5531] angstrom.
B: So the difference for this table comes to 0.07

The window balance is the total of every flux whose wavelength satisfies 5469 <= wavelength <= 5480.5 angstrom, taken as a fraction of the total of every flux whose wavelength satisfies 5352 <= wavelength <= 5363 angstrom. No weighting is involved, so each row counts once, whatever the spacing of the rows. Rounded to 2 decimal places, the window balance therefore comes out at 0.91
